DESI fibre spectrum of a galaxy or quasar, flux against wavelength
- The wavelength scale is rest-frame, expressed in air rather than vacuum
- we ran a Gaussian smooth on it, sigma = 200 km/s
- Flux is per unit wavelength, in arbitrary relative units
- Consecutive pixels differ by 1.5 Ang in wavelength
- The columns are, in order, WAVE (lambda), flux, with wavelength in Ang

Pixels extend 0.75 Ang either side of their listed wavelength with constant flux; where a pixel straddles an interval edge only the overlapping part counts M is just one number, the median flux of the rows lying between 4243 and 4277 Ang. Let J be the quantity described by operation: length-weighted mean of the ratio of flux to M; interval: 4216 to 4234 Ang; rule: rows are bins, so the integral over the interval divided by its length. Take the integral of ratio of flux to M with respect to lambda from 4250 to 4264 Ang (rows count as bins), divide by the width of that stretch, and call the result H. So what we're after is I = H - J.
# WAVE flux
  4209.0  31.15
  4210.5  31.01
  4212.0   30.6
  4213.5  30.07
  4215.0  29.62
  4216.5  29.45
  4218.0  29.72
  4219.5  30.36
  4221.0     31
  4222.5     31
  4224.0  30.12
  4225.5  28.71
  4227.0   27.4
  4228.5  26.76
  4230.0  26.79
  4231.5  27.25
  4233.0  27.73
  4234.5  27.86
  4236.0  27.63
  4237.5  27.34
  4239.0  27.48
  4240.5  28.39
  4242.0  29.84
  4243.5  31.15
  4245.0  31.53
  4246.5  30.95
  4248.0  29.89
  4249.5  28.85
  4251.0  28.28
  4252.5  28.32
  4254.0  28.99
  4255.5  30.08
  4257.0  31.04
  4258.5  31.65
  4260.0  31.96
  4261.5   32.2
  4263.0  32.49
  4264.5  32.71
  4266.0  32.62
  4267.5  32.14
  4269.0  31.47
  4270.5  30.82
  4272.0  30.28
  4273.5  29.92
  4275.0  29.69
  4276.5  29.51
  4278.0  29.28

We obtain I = 0.06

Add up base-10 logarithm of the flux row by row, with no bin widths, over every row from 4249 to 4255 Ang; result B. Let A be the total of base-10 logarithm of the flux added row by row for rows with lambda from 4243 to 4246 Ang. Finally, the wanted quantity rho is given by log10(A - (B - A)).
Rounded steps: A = 3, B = 6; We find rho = -0.80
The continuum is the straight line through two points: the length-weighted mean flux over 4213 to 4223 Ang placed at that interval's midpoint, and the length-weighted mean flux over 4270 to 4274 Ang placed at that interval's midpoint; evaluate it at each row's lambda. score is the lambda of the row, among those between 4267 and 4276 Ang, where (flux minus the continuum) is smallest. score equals 4275.0 Ang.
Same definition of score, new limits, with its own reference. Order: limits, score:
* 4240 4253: 4251.0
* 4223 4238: 4228.5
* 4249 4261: 4251.0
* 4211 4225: 4216.5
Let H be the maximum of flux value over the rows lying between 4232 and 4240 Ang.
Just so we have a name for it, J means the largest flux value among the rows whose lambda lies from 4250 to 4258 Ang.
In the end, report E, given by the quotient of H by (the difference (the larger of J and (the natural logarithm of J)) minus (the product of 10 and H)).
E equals -0.113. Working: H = 27.86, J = 31.04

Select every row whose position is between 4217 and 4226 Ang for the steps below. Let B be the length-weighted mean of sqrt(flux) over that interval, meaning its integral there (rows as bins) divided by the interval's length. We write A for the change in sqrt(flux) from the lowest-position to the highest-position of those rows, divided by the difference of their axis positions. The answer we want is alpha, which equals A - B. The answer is -5.50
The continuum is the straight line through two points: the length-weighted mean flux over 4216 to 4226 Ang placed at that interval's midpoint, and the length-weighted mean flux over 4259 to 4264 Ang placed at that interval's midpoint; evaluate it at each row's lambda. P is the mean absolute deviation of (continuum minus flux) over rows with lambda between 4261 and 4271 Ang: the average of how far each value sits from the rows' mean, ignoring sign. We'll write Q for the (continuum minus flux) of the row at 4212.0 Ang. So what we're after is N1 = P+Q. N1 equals -0.3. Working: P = 0.6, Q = -1.0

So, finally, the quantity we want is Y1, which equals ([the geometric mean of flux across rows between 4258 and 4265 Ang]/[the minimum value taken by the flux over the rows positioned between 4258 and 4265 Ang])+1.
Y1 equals 2.017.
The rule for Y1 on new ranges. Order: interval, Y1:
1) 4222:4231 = 2.062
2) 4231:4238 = 2.011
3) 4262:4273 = 2.049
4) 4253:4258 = 2.036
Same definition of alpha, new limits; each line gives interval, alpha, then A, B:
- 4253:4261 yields -5.50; 0.045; 5.54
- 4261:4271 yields -5.68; -0.014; 5.66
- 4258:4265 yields -5.66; 0.016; 5.67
